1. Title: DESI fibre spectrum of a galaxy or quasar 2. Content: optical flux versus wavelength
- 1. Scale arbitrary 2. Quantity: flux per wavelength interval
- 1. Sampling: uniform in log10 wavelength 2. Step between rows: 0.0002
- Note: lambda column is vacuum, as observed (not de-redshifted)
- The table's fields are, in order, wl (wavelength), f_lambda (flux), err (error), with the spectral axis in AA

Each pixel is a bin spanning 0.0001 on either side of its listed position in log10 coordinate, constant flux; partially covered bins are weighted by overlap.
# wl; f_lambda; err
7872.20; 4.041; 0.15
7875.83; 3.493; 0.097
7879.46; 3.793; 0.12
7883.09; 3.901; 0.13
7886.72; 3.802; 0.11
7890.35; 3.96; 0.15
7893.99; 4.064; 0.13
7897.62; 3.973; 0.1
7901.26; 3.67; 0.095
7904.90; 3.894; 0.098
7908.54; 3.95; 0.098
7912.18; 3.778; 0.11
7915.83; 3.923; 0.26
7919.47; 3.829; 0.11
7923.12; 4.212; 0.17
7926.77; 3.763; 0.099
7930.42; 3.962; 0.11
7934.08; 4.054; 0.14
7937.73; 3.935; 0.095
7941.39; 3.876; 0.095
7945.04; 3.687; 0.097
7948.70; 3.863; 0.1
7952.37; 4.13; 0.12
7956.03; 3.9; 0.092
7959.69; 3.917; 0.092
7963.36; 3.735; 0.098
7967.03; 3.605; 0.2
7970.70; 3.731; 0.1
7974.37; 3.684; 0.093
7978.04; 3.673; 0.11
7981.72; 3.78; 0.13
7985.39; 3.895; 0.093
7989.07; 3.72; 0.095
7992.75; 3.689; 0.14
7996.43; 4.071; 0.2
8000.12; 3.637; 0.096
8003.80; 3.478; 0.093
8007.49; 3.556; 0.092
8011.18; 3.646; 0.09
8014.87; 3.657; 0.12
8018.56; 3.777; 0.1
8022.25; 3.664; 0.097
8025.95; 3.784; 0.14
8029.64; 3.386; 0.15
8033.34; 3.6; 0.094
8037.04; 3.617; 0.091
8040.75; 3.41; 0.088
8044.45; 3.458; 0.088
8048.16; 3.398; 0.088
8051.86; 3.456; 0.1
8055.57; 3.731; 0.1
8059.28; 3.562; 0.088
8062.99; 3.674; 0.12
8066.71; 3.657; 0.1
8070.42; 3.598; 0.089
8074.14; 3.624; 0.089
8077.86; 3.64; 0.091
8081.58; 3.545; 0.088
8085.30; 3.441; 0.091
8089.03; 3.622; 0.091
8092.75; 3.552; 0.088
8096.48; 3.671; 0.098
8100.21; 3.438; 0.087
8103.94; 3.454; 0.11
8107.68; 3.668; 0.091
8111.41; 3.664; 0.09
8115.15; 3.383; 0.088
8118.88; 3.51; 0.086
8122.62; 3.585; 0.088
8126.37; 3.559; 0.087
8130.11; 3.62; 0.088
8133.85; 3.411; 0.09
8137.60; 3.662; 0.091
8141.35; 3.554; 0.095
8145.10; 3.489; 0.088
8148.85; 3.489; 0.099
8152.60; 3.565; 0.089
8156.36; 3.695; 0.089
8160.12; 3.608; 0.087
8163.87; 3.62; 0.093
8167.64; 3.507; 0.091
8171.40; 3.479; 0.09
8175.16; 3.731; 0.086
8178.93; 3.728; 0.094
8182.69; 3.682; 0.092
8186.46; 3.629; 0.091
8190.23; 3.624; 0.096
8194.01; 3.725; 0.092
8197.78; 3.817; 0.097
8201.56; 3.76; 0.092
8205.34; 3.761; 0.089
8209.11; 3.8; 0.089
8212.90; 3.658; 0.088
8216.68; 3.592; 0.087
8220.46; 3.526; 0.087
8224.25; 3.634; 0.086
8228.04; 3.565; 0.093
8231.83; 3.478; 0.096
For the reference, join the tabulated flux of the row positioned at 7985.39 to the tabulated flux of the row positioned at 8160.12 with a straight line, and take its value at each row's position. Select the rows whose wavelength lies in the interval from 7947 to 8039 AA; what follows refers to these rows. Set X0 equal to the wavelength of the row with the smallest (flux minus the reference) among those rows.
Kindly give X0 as 8029.64 AA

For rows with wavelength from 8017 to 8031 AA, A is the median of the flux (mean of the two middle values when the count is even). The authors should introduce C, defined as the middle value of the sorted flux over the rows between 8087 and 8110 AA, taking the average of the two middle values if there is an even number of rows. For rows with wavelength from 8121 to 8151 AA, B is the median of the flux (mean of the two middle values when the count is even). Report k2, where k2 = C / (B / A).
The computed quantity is 3.8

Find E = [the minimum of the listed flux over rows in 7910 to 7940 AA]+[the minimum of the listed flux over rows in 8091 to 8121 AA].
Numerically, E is 7.15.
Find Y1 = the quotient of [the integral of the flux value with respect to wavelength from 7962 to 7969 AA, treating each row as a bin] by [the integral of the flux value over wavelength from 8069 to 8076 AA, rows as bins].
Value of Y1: 1.02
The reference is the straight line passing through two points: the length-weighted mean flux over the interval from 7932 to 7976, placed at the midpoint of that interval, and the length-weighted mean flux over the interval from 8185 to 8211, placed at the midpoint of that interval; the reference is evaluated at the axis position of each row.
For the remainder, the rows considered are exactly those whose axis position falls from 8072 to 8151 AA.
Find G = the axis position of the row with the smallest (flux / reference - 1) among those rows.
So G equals 8115.15 AA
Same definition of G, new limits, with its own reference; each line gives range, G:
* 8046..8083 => 8048.16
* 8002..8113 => 8029.64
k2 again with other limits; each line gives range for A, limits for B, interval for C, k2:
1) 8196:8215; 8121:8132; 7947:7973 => 4.1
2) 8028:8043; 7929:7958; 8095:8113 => 3.3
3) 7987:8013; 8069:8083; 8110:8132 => 3.6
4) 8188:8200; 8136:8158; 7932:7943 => 4.1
